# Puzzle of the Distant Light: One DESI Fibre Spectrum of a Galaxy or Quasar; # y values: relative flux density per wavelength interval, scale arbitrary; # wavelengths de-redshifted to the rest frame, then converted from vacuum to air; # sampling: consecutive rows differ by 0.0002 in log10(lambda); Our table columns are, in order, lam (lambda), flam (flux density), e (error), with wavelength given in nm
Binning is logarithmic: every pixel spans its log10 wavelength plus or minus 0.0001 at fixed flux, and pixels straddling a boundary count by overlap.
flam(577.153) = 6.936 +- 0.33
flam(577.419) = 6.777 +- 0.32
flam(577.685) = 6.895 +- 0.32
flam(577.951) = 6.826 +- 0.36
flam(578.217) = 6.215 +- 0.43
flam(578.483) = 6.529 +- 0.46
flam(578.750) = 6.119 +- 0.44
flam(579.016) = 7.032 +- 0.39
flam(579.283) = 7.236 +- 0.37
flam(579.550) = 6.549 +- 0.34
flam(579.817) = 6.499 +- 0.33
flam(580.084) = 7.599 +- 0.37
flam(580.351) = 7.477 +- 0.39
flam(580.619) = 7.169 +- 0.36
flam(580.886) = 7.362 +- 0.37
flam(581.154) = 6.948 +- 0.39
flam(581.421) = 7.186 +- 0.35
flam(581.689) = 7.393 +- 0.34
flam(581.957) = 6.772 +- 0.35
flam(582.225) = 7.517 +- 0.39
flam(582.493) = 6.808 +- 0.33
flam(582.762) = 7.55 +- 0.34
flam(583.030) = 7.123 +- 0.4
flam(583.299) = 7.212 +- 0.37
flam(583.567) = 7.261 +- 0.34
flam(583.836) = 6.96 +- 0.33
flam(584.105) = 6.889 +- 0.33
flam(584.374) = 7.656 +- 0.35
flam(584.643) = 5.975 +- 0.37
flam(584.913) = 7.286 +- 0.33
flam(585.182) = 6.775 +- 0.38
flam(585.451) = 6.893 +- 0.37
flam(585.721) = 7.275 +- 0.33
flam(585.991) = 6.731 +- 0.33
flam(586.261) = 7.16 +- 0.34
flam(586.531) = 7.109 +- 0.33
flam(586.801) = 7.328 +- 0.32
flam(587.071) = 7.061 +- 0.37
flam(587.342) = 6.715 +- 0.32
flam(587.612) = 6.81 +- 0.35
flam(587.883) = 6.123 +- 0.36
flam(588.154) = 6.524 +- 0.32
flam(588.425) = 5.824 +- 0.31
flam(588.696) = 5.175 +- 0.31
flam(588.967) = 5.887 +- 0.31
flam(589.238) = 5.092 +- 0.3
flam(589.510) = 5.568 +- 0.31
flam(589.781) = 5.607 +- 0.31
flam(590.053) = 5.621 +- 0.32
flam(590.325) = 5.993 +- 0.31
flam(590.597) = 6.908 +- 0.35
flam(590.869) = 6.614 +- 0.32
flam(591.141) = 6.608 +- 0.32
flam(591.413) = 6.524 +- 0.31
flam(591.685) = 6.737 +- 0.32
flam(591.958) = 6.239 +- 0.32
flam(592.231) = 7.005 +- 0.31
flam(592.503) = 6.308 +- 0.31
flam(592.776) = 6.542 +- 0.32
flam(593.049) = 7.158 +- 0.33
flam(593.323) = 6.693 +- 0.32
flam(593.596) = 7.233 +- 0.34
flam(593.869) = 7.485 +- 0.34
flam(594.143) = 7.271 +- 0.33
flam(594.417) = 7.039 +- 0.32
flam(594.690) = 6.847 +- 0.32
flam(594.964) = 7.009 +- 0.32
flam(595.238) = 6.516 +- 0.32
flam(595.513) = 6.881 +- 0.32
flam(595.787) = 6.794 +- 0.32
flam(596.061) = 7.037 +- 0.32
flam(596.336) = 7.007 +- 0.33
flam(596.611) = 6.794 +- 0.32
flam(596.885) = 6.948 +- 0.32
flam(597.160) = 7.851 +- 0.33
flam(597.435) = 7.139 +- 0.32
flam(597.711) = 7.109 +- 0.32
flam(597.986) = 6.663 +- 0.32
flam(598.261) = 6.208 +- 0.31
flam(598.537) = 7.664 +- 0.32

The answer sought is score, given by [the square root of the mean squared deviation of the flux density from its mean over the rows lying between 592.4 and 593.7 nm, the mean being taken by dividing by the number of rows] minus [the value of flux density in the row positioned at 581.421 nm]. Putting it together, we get -6.8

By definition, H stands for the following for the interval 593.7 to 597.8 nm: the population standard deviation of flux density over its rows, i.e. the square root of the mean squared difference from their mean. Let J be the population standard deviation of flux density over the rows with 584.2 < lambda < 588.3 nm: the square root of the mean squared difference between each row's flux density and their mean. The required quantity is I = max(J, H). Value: 0.44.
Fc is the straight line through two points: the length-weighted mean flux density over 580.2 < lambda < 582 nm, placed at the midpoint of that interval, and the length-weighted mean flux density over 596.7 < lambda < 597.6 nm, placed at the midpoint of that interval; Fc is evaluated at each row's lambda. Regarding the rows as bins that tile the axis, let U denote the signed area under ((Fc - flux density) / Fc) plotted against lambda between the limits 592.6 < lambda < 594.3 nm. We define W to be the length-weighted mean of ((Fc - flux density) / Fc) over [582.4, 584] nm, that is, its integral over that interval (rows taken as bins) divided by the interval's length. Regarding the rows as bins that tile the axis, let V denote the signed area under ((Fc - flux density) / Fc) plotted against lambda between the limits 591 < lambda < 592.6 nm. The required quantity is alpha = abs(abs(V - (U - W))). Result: 0.11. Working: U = 0.05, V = 0.15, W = 0.009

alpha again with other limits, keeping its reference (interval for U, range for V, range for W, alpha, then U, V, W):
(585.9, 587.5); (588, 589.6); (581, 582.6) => 0.31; 0.05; 0.34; 0.014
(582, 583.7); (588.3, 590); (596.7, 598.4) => 0.44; 0.00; 0.40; 0.041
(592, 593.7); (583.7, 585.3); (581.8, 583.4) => 0.04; 0.11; 0.07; 0.007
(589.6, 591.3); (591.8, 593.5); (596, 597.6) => 0.09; 0.24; 0.14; 0.020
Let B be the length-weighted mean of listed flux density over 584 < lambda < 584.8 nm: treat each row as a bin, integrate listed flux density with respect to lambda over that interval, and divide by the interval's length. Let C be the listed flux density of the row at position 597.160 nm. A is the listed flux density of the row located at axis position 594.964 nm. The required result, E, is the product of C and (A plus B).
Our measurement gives 109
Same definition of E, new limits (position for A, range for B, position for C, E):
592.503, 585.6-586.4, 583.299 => 96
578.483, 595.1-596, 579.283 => 96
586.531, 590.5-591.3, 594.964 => 97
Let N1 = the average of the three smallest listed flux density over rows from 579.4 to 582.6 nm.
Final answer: 6.6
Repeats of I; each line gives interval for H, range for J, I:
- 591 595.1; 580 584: 0.35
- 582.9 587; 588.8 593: 0.55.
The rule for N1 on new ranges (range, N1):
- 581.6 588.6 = 6.0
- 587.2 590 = 5.3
